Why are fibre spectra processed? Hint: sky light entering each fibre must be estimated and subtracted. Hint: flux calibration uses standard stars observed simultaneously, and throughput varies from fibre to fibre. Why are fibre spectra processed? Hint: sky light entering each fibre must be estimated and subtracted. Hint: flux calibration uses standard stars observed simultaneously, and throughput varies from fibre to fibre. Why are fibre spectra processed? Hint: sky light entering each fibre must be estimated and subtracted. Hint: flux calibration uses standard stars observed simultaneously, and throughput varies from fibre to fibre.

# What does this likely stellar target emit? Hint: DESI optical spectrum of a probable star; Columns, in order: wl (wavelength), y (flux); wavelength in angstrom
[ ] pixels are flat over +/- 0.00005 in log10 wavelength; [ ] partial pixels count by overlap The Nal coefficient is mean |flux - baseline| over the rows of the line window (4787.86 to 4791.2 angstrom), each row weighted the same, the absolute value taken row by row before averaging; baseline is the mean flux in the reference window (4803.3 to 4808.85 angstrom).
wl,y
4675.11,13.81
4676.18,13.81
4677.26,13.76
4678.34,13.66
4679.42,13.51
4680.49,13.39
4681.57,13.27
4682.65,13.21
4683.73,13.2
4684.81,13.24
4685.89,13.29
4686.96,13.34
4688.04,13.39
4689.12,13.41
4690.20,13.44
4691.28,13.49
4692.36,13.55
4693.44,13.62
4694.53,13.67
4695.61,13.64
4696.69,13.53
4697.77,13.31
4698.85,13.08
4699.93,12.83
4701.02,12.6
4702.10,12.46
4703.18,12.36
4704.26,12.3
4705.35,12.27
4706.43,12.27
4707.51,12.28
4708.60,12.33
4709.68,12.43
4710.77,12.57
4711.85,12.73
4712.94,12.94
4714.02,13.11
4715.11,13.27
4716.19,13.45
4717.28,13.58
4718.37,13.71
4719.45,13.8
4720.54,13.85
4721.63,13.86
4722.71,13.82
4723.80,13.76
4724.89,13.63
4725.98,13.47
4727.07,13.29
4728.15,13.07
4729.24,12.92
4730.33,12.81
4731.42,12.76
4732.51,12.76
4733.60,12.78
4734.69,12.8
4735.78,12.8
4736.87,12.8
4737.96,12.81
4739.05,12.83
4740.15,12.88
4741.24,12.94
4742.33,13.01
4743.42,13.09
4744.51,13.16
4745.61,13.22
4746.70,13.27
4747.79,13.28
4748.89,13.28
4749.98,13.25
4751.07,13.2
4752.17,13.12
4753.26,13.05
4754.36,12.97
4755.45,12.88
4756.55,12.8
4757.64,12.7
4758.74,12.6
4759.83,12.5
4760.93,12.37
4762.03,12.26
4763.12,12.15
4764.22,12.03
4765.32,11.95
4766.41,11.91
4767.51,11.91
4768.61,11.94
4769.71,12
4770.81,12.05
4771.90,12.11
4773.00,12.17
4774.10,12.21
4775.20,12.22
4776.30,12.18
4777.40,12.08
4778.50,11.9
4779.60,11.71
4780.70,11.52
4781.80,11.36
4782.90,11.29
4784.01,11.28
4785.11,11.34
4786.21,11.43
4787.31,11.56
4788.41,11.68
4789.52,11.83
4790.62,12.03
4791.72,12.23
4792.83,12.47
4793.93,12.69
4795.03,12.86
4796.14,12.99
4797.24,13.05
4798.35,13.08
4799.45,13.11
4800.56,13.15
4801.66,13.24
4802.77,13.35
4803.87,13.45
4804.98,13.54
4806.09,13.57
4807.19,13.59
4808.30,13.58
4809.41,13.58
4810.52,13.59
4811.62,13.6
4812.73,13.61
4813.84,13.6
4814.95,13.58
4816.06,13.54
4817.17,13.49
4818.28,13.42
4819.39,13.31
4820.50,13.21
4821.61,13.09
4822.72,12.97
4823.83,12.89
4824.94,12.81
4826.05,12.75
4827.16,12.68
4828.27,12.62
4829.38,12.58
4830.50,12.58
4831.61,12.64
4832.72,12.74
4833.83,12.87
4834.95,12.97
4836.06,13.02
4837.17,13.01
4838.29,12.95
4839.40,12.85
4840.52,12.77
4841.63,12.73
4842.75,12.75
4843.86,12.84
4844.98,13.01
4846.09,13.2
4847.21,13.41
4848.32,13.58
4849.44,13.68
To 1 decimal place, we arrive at 1.7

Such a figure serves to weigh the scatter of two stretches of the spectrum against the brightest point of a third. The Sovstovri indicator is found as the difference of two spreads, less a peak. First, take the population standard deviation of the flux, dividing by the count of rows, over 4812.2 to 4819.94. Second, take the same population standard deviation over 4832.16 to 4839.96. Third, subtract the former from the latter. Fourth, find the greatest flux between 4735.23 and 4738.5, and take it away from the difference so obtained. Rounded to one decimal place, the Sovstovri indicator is -12.8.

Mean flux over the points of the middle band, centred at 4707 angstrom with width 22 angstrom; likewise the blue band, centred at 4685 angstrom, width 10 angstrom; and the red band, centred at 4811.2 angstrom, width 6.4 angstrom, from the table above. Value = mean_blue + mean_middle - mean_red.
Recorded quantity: 12.5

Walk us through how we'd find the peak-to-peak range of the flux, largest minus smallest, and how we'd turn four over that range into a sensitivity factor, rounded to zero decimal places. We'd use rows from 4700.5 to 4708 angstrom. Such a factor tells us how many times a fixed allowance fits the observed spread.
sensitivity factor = 12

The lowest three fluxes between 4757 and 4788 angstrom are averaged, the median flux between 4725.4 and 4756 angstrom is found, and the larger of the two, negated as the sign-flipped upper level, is -12.99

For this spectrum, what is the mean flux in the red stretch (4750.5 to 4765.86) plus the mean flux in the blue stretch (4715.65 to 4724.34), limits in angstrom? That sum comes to 26.3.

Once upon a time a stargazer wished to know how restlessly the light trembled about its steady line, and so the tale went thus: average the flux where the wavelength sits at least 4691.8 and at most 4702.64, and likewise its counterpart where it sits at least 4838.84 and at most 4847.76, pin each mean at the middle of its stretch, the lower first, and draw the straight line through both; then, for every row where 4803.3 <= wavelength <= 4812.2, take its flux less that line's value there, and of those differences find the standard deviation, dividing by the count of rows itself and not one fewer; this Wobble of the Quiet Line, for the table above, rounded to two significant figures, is 0.050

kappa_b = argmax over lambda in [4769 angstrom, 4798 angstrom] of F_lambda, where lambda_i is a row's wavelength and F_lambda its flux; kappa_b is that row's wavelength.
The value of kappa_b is 4797.24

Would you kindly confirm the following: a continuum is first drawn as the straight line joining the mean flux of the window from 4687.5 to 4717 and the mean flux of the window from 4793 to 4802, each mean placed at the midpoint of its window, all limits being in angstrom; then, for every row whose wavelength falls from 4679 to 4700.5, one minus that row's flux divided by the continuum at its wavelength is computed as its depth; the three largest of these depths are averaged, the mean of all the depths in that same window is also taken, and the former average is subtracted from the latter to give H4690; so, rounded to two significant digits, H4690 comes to -0.026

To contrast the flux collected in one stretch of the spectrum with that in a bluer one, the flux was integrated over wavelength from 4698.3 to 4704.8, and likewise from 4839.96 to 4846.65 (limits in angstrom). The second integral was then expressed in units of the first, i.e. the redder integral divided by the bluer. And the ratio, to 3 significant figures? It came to 1.05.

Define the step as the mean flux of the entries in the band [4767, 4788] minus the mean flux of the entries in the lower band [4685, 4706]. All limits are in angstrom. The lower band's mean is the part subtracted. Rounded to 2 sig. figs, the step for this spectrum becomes -1.3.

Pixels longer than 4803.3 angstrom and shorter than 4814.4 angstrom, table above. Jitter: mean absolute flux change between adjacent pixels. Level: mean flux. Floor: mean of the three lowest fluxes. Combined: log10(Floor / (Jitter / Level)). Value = 3.94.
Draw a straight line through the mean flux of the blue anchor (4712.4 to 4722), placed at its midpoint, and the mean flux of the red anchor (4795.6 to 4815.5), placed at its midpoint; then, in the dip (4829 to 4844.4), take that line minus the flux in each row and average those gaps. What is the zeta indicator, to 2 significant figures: 0.56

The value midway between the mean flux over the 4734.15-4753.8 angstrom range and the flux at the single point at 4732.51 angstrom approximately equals 12.9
